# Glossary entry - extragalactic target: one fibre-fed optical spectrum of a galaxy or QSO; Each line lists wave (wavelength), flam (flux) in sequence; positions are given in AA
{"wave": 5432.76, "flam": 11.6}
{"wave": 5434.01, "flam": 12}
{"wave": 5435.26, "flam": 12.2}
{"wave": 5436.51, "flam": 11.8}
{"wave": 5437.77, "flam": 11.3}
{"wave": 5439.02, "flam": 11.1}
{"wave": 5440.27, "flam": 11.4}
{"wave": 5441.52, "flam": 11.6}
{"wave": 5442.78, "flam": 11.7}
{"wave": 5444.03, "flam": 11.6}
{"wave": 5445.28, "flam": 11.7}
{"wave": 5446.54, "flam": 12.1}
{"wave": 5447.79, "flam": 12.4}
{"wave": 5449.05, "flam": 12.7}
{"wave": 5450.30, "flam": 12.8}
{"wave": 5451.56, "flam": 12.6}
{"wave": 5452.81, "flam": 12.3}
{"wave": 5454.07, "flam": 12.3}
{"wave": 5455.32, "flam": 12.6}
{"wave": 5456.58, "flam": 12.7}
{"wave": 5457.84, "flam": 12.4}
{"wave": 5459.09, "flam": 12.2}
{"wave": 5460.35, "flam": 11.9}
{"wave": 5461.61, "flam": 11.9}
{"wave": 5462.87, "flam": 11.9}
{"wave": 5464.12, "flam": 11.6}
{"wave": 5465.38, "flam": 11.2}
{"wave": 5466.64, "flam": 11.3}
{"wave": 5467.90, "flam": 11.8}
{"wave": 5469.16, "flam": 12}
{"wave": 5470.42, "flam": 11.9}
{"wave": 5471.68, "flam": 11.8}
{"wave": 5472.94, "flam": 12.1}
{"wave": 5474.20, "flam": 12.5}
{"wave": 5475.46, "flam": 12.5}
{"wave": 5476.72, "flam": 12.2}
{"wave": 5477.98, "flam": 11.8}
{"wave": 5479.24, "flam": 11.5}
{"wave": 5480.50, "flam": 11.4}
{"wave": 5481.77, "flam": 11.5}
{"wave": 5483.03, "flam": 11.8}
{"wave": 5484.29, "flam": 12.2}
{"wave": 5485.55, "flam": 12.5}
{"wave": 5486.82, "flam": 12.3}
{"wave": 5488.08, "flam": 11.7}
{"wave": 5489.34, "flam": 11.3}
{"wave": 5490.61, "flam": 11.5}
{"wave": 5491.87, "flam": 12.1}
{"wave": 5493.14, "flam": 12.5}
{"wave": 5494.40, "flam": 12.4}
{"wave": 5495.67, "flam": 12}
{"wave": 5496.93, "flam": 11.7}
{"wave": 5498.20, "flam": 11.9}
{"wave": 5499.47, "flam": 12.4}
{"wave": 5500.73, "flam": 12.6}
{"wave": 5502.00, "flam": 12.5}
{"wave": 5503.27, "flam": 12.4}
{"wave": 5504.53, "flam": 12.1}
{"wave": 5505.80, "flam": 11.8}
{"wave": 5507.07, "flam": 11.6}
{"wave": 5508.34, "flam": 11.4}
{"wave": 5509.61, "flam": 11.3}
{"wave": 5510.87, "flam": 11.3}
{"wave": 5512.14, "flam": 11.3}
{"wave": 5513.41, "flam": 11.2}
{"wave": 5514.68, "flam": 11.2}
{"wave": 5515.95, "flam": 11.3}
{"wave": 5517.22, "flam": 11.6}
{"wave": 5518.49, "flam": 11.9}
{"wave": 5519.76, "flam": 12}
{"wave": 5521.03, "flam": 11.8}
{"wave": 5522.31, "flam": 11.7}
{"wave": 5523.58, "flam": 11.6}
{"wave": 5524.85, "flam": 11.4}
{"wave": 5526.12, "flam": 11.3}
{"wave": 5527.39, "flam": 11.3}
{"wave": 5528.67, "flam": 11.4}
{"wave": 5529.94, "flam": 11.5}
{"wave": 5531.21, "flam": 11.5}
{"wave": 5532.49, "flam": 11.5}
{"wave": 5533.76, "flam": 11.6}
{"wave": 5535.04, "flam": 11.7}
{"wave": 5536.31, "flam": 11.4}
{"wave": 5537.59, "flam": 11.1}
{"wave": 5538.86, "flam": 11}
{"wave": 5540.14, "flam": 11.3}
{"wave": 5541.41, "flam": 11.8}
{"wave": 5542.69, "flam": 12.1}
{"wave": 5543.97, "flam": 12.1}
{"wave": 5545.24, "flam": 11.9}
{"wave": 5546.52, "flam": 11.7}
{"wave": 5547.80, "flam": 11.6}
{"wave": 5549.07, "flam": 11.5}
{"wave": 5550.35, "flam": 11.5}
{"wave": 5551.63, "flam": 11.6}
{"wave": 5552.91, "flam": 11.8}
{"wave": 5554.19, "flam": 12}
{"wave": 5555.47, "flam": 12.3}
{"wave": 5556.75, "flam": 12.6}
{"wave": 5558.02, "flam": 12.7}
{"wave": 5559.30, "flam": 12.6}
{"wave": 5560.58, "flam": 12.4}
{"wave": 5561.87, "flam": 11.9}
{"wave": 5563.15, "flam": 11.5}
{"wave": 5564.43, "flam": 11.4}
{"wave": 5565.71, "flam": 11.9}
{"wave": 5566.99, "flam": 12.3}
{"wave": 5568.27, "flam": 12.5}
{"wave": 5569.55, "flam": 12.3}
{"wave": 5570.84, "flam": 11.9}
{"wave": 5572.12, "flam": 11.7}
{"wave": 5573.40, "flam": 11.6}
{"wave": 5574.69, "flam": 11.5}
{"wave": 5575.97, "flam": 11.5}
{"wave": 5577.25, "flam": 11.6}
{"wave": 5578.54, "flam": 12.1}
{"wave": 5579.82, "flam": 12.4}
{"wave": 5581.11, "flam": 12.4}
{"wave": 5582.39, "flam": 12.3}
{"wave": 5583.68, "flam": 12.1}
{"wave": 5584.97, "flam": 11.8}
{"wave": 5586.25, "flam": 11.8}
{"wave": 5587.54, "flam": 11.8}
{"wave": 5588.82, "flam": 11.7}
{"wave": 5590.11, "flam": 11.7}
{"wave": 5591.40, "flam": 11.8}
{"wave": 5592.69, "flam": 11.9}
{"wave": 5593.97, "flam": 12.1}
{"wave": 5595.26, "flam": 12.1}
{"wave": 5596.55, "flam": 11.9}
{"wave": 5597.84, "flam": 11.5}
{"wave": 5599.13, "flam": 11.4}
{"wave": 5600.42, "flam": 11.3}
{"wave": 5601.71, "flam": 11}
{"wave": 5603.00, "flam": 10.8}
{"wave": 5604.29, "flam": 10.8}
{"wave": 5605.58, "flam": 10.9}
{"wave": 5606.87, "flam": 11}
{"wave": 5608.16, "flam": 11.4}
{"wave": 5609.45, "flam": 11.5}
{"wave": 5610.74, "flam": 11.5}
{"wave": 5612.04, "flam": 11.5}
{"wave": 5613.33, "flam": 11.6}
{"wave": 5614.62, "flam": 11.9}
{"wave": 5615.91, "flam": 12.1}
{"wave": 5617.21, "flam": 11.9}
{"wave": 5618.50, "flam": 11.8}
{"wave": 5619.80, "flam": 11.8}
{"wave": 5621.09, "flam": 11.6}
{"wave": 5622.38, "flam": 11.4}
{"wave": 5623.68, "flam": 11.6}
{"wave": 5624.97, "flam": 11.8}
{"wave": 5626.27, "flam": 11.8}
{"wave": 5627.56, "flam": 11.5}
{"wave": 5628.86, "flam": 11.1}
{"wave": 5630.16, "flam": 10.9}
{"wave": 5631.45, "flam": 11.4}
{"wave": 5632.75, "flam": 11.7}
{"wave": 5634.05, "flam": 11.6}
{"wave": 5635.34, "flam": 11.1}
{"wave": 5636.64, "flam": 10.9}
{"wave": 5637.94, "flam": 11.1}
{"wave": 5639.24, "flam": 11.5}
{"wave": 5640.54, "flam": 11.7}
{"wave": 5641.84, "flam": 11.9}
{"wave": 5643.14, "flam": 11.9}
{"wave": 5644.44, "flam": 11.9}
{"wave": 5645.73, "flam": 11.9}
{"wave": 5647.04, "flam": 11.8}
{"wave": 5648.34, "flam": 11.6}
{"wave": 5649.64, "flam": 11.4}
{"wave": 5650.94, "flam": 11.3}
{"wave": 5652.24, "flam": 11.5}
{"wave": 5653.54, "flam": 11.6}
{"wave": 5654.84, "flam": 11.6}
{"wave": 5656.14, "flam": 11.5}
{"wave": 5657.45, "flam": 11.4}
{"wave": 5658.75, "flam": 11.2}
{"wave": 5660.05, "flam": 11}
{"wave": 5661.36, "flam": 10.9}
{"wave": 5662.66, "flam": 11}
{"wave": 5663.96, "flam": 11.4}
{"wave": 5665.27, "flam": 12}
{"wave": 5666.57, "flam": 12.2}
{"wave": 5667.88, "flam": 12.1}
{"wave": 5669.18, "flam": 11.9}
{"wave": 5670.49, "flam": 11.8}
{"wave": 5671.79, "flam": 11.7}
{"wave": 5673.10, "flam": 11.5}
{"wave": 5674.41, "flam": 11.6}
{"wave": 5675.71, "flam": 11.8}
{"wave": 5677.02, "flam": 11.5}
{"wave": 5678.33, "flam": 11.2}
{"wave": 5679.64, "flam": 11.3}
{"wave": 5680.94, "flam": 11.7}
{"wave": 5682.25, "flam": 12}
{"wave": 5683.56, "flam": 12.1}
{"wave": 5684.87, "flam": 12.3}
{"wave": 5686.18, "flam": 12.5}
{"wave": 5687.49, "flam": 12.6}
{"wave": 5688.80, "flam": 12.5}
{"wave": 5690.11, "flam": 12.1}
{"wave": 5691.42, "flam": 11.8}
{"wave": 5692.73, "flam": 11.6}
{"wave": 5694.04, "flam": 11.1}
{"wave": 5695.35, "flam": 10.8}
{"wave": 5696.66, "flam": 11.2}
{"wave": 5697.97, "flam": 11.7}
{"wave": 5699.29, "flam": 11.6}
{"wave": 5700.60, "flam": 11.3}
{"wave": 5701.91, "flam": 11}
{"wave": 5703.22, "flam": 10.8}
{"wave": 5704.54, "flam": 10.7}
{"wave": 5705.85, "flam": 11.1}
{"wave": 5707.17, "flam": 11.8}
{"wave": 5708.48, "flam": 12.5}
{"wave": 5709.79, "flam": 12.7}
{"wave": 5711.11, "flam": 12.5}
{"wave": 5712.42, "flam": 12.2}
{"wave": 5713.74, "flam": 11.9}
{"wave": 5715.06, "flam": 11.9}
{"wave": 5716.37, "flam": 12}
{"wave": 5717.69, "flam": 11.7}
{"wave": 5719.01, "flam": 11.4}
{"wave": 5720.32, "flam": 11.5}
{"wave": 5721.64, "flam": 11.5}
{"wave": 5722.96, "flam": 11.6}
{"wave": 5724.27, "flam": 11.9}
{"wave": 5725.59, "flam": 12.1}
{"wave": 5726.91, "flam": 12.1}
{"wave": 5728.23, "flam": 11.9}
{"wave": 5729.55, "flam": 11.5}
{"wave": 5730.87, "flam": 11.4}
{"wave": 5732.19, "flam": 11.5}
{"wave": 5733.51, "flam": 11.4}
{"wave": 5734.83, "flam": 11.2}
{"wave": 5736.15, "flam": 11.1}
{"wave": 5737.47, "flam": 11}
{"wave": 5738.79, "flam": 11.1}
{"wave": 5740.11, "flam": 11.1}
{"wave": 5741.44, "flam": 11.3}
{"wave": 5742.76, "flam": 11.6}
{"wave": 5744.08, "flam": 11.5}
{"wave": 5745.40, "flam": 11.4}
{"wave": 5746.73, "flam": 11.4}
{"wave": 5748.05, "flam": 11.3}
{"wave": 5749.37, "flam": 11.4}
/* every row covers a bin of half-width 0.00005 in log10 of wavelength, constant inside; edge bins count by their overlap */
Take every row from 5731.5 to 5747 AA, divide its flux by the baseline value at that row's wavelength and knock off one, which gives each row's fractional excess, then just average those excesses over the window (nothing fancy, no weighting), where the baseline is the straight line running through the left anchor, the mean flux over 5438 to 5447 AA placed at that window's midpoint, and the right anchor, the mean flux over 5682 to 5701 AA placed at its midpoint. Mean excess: -0.047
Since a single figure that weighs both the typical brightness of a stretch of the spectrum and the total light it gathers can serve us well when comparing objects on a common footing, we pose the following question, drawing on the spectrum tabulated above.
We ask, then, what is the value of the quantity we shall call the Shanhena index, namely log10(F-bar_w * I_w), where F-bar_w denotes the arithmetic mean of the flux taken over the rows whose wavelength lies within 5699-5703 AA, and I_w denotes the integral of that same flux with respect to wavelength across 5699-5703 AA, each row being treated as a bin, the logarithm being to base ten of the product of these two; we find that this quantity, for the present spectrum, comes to 2.70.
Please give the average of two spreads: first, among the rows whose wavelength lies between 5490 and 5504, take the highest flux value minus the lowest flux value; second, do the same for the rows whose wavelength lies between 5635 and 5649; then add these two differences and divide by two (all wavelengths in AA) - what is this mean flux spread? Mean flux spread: 1.05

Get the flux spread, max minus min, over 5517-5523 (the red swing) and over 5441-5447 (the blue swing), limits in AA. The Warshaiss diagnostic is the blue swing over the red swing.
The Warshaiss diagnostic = 1.25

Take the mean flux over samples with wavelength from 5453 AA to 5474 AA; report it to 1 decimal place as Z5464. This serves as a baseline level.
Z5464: 12.0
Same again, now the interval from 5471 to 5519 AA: 11.9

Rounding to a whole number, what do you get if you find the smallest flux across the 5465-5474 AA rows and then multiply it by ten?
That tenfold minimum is 112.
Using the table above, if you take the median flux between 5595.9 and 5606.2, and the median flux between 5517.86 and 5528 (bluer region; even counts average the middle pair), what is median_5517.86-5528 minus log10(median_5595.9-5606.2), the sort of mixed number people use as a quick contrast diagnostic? 10.6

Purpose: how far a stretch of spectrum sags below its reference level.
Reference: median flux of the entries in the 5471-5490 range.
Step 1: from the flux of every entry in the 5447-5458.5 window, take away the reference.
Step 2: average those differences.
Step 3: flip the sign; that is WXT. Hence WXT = -0.73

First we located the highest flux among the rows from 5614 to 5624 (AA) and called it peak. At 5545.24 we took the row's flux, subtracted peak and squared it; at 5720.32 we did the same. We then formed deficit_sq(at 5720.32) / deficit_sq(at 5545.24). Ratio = 9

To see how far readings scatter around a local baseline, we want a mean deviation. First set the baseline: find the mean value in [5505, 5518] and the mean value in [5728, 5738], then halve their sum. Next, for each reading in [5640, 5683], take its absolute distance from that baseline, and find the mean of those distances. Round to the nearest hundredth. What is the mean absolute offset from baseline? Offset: 0.32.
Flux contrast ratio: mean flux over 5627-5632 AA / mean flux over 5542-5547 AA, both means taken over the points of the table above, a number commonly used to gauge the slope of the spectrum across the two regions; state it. 0.939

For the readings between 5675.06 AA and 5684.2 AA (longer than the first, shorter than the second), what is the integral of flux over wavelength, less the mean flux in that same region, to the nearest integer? 95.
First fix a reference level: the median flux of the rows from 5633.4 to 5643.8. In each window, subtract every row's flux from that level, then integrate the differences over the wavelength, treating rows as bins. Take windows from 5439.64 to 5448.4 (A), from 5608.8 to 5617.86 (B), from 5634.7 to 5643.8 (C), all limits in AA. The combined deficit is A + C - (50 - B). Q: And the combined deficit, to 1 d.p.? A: -52.6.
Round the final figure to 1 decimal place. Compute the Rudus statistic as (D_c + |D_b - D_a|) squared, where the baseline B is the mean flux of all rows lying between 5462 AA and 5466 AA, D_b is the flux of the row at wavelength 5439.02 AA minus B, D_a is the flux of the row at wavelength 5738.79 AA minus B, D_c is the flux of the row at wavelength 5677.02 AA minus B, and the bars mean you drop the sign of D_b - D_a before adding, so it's 0.0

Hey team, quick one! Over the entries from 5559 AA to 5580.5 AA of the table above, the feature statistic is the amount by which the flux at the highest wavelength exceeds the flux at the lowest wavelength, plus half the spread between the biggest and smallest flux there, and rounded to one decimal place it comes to 0.4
